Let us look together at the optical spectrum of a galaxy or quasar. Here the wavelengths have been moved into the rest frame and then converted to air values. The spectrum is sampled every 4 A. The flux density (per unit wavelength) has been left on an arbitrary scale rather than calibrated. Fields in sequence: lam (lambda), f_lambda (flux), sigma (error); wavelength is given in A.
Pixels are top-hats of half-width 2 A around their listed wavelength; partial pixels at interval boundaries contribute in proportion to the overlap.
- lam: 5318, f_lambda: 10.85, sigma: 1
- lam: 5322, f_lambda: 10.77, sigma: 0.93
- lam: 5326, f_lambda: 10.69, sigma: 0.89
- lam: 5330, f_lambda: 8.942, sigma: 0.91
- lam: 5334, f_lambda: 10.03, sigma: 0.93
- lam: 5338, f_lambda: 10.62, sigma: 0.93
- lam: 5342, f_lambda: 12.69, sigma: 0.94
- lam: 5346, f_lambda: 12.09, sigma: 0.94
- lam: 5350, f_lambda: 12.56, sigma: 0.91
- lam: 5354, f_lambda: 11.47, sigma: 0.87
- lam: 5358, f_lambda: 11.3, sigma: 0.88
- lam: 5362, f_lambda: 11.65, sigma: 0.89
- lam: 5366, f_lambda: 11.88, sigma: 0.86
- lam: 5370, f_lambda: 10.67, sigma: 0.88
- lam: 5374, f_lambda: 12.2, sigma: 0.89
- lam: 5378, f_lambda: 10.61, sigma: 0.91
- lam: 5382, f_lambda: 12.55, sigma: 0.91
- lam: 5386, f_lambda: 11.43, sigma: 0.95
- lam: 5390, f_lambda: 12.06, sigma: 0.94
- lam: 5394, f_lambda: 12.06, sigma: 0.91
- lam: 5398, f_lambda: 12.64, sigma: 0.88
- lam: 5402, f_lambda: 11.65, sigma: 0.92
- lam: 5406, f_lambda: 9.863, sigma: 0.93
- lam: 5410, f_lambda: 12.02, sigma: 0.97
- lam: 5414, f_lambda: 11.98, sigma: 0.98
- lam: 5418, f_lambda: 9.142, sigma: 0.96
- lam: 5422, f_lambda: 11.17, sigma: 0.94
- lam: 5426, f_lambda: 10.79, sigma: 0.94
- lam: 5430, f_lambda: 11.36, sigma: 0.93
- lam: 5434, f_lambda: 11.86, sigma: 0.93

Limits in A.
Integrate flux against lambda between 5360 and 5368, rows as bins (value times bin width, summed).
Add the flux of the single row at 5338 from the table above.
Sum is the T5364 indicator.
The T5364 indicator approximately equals 104.7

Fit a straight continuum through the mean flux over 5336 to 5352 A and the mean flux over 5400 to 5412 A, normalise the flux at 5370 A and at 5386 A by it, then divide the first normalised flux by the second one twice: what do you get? 0.92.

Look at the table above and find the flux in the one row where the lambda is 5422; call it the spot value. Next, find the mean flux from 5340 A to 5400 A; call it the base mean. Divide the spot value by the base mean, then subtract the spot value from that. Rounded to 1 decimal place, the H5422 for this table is -10.2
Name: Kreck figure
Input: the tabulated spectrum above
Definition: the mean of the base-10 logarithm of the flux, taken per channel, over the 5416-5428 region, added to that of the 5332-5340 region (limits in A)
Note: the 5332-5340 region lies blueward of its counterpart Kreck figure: 2.03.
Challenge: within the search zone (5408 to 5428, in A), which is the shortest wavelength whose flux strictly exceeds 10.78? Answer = 5410 A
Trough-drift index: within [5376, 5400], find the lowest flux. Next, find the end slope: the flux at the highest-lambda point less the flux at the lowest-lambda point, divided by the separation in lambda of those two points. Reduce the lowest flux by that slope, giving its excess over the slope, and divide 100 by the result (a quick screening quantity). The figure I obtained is 9.5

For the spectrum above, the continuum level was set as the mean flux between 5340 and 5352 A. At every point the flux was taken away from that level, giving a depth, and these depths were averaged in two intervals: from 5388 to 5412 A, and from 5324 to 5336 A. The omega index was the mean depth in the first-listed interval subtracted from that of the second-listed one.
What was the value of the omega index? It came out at 1.8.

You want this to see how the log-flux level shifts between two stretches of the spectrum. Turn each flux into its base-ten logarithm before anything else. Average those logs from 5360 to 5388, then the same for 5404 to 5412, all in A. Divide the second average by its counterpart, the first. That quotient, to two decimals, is 0.98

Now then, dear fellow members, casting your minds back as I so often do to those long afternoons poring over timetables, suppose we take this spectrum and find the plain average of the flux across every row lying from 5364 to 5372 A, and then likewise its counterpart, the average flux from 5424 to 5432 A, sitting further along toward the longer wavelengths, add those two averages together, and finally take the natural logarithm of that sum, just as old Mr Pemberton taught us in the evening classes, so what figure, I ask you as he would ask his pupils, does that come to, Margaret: 3.11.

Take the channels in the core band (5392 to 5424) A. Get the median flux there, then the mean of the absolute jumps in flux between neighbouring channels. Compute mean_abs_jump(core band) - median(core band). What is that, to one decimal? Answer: -10.3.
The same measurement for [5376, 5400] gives -11.2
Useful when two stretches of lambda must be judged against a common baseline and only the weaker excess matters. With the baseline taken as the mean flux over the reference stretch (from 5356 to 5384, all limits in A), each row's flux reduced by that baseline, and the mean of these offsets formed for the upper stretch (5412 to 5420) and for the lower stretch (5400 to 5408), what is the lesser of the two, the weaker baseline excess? -1.0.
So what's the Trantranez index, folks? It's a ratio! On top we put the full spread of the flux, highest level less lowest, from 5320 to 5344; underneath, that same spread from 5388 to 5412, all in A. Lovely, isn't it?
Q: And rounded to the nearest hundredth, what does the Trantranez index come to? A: 1.35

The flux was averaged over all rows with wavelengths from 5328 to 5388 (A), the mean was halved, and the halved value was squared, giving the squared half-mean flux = 32.4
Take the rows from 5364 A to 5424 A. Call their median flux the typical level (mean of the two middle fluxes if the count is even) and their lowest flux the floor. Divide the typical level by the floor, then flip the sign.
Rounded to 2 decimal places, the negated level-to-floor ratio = -1.30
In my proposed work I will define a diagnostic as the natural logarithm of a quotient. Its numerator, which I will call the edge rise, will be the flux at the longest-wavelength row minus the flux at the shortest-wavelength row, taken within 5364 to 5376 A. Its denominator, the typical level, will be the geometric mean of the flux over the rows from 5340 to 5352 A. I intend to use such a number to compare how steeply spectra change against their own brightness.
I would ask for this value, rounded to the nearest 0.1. -3.7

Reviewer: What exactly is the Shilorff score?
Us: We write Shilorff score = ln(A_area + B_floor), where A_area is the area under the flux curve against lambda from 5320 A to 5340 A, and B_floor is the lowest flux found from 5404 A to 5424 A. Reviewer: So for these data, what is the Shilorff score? 5.36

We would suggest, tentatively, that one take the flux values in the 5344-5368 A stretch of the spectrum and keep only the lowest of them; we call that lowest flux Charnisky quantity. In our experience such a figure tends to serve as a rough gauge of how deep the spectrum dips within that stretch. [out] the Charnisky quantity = 11.3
